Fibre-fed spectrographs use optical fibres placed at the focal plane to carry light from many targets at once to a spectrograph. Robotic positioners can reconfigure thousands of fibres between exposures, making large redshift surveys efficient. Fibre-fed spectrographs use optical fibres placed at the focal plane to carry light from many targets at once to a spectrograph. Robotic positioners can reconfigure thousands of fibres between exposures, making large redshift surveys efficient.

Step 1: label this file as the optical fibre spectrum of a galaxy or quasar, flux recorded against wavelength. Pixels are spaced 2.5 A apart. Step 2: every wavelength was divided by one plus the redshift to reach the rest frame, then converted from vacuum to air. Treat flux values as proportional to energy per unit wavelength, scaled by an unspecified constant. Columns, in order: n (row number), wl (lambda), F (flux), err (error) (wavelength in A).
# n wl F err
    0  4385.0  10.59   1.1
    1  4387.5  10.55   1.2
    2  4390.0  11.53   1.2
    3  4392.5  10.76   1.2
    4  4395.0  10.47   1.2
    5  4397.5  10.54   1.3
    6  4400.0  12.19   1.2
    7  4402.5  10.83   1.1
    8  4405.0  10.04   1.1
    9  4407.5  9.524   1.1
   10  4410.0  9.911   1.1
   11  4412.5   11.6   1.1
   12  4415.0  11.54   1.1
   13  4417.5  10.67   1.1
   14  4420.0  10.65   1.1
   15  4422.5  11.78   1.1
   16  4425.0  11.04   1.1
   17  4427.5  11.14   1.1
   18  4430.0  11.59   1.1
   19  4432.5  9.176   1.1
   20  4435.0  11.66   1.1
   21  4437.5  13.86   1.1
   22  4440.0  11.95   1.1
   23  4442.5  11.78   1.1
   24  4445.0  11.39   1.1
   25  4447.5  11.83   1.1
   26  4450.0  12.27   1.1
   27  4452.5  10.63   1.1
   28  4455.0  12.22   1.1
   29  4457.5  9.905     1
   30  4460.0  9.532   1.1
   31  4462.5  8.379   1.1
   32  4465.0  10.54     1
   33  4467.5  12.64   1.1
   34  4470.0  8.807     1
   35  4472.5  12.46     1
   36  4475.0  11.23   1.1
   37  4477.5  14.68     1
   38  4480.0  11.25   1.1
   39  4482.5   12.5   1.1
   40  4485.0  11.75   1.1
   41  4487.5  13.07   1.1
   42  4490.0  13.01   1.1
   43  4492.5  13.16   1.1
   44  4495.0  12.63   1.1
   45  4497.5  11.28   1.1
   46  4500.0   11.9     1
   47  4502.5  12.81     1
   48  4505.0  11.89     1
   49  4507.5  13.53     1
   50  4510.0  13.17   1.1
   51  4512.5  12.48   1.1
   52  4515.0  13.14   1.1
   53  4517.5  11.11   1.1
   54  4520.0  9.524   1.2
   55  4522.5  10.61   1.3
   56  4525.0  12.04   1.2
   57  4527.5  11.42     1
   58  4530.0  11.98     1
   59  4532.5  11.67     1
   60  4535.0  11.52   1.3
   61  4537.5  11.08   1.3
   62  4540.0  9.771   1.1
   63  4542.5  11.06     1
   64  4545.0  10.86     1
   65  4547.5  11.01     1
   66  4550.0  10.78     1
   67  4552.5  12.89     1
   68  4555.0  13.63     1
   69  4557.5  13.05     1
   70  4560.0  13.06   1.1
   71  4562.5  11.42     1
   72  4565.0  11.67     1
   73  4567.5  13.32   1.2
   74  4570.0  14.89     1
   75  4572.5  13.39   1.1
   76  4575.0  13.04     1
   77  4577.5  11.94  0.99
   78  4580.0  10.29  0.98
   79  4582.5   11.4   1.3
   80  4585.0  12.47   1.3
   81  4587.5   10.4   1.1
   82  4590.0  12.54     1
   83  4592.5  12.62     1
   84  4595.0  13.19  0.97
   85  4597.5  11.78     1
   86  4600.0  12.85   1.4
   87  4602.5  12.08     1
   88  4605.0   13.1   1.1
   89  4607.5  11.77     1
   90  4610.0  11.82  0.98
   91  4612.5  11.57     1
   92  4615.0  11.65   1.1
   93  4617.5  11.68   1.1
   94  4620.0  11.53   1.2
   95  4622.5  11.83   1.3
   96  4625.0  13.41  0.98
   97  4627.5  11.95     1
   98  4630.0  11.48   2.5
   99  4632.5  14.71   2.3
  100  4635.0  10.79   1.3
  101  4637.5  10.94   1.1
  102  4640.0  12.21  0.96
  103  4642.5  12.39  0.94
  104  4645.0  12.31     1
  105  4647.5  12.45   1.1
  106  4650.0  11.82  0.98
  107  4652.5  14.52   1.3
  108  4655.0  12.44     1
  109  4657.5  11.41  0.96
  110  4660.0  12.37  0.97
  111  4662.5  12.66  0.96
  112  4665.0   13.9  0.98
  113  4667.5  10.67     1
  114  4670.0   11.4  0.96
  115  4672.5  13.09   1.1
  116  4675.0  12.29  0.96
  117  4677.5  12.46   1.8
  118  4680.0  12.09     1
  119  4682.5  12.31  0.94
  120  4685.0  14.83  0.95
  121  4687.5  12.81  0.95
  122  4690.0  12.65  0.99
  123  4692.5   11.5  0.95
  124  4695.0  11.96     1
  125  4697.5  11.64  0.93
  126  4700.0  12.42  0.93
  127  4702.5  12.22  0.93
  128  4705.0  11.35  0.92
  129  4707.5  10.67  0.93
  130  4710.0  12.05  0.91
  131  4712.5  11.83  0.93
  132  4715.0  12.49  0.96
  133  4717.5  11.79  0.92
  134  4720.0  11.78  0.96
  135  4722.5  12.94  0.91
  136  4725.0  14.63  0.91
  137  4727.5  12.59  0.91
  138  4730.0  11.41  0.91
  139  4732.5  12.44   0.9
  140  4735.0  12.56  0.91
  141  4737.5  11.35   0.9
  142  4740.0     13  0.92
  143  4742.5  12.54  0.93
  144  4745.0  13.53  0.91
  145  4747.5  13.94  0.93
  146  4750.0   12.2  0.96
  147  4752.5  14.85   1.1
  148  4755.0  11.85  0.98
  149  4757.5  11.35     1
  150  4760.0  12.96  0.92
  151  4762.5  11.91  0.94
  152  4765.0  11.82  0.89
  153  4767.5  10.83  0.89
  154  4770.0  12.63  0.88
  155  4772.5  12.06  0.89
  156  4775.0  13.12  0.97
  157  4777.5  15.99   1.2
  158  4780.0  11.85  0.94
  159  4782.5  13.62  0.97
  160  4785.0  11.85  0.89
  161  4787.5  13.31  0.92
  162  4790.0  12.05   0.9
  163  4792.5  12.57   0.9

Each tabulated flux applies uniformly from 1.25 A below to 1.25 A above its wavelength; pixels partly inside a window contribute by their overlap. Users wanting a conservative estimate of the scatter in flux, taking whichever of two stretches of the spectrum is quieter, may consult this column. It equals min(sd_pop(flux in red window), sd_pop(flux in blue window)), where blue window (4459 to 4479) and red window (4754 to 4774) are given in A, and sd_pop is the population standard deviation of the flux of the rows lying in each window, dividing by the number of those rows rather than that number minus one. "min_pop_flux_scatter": 0.63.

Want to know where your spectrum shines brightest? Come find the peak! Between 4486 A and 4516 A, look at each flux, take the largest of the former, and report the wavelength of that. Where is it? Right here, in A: 4507.5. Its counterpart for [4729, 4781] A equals 4777.5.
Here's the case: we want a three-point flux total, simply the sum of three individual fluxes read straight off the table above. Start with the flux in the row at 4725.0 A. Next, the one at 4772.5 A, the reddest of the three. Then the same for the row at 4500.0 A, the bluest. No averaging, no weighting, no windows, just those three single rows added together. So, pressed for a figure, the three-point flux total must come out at 38.6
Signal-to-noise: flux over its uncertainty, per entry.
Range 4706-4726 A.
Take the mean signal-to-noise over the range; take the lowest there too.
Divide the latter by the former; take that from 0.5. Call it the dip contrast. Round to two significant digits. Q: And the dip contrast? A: -0.37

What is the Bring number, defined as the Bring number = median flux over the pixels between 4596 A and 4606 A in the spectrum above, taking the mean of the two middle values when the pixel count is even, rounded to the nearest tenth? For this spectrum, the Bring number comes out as 12.5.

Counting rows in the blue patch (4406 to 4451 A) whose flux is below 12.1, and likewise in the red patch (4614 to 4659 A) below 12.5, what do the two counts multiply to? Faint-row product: 240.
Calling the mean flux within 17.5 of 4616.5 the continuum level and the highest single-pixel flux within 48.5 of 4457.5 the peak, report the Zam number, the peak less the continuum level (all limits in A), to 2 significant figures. 2.4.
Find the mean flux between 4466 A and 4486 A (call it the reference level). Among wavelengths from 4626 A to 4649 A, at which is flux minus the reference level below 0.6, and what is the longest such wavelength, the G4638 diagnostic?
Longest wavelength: 4647.5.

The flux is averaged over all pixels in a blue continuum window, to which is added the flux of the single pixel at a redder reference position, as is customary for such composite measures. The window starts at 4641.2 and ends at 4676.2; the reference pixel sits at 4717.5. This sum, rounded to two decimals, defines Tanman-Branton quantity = 24.20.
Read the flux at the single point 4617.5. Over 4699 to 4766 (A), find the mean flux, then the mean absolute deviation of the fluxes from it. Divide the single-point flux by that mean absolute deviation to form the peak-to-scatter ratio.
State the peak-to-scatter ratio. 16.0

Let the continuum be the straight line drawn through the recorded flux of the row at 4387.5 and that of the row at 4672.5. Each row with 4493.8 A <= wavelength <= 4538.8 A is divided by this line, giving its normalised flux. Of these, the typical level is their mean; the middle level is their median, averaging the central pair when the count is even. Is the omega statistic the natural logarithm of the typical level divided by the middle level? 0.00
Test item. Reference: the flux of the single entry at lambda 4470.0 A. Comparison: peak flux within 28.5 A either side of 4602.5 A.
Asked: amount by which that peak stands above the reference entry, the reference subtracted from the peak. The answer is 4.60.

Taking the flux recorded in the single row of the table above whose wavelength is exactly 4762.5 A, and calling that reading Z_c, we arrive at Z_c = 11.91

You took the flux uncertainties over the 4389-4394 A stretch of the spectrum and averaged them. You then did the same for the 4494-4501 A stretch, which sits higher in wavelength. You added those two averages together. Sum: 2.27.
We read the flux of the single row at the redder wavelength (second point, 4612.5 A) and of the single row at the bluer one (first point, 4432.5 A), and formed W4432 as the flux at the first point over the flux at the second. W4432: 0.79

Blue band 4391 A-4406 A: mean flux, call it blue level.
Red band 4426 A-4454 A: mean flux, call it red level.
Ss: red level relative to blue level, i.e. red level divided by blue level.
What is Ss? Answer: 1.07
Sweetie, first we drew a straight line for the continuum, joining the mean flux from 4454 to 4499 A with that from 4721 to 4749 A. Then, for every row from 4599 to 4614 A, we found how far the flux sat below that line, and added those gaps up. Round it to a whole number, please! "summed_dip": 0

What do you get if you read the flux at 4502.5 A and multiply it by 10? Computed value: 128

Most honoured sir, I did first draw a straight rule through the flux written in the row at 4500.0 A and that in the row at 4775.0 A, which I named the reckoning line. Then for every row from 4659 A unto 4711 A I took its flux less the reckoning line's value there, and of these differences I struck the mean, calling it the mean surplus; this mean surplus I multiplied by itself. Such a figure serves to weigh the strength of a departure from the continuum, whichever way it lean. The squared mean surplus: 0.22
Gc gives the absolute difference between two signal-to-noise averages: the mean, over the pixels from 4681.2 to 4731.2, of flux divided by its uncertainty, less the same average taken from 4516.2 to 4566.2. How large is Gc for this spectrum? 2.3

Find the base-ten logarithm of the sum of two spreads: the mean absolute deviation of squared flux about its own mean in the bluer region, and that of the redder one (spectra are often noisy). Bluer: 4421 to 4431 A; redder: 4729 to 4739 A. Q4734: 1.30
